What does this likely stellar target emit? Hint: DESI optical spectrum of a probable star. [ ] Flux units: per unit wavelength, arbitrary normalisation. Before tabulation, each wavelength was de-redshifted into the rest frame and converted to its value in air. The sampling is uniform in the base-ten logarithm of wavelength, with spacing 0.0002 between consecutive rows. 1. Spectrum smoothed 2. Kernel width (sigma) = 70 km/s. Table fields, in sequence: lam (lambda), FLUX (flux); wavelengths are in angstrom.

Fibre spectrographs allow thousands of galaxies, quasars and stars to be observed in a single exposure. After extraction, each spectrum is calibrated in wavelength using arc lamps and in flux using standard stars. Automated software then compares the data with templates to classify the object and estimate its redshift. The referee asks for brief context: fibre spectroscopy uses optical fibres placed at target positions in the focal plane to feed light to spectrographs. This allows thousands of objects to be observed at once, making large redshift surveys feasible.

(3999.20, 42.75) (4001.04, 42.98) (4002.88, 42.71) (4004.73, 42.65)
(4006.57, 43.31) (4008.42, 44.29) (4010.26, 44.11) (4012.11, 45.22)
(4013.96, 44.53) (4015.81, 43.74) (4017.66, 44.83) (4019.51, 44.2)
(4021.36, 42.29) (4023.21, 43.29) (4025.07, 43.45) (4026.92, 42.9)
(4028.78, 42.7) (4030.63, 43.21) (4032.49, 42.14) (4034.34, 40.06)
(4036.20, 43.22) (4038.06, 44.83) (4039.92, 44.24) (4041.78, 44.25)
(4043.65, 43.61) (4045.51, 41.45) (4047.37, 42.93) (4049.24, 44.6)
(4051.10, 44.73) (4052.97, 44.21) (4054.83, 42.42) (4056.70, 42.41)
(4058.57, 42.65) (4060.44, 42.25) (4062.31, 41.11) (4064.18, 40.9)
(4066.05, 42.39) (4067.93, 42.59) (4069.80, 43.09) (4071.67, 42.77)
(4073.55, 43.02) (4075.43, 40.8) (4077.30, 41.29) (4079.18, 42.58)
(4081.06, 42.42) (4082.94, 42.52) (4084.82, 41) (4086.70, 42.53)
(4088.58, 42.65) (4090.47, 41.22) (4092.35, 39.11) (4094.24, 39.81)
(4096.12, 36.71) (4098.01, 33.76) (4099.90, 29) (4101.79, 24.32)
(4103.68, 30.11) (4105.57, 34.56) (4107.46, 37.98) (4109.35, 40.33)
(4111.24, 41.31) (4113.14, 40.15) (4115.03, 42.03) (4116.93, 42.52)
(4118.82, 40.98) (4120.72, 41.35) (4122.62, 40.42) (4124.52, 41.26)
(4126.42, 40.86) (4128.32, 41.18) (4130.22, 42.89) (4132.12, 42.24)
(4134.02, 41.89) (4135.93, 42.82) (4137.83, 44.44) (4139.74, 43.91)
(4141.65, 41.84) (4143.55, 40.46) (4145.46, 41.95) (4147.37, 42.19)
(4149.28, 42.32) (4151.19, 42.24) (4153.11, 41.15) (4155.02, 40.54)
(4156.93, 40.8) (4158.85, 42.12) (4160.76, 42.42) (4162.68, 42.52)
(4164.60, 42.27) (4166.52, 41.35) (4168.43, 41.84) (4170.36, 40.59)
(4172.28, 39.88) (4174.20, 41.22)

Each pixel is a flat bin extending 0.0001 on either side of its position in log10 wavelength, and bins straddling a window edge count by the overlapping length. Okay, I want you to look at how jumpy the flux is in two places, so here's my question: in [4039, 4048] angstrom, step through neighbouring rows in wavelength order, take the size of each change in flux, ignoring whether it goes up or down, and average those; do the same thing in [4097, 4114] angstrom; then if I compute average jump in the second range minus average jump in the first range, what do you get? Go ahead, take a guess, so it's 2.4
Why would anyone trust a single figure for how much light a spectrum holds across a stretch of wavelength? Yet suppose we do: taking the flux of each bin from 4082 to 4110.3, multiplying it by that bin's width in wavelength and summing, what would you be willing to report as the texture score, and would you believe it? 1048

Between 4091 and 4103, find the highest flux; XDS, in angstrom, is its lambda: 4094.24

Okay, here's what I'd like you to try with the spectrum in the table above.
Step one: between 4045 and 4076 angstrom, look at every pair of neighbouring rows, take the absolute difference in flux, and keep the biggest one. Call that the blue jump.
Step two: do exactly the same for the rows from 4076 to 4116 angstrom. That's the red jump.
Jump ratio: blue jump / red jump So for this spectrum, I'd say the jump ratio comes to 0.4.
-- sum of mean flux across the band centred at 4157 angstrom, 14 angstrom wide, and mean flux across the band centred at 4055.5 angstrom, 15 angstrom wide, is 85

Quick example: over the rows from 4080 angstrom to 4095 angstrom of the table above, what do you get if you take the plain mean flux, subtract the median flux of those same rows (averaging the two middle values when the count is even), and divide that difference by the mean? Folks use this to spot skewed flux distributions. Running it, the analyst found -0.010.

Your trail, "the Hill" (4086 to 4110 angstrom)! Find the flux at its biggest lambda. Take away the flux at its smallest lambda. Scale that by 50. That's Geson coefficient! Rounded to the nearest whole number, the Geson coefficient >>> -110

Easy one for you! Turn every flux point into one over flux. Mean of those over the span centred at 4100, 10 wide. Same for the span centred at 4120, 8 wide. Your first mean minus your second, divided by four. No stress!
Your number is 0.0022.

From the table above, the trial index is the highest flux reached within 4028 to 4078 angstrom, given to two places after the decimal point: 44.83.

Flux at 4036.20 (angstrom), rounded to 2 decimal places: 43.22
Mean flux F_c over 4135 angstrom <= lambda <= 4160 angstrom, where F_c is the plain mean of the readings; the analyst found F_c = 42.1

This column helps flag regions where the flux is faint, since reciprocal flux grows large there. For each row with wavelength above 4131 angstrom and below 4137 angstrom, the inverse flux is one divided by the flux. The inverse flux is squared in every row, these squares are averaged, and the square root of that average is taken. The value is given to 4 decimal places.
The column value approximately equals 0.0236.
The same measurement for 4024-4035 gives 0.0236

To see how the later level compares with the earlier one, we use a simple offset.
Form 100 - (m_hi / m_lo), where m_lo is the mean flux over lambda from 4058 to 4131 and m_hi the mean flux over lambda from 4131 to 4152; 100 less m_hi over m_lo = 98.9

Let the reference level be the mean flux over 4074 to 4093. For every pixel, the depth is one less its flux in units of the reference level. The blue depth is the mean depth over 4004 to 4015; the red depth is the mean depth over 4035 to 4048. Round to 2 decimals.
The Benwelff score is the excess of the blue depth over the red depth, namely -0.01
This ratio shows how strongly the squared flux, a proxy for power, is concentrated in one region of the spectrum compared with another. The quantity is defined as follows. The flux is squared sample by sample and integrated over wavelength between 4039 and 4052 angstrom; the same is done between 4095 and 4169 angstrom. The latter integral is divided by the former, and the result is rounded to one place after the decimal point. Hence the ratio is 4.8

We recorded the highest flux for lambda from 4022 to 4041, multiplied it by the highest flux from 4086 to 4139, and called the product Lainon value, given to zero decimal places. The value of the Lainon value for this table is 1992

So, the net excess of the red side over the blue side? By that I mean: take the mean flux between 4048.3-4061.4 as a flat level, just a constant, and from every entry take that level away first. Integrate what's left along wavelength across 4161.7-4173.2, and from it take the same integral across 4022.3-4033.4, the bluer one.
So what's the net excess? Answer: -18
